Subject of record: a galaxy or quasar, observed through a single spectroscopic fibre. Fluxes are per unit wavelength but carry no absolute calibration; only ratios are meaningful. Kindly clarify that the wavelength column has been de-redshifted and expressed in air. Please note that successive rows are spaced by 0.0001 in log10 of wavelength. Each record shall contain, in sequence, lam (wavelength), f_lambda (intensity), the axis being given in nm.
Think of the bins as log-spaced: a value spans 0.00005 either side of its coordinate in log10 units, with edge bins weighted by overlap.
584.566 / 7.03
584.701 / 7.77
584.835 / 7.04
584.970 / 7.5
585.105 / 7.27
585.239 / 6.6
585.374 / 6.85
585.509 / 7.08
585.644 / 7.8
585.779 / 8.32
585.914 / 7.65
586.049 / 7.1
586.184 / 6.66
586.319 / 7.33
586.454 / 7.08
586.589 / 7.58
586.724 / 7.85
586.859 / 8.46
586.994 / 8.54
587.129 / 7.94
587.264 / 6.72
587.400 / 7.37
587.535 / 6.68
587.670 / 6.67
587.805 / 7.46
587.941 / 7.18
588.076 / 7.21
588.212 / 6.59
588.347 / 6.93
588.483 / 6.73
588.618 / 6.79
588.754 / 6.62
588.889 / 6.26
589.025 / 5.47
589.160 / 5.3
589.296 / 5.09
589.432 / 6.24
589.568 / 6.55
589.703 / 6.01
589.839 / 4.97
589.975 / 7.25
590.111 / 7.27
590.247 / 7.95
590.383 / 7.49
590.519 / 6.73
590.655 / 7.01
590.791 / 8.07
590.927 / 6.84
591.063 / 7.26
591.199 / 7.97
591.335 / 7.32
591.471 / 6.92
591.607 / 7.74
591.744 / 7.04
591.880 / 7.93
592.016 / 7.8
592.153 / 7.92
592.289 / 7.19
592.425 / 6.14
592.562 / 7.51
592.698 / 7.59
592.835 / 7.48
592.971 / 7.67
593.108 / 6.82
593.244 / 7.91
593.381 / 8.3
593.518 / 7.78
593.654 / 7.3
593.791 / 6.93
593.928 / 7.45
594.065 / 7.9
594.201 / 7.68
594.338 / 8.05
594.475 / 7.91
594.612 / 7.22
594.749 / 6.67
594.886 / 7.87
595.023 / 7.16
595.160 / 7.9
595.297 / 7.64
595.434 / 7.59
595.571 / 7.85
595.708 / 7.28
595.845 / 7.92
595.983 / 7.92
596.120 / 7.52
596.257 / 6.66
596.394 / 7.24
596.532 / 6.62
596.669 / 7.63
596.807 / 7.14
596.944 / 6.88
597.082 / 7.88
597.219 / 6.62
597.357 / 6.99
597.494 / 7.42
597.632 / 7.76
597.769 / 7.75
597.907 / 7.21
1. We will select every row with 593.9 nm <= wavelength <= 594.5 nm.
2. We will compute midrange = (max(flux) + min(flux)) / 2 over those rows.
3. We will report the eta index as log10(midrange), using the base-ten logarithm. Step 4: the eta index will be 0.889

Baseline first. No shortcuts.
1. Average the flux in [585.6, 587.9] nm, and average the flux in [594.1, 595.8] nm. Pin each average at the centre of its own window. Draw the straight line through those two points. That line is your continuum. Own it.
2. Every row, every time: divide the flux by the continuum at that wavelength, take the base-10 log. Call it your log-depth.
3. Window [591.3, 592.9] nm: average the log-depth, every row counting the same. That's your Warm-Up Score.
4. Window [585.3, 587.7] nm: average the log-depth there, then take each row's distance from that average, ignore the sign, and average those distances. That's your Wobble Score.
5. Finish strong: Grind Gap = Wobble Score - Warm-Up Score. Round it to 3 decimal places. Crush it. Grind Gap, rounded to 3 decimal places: 0.041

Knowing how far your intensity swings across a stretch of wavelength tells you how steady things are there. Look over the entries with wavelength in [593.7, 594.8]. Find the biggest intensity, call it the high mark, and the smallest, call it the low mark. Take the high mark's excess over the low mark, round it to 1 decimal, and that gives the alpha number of 1.4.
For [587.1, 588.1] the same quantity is 1.3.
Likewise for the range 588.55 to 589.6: 1.7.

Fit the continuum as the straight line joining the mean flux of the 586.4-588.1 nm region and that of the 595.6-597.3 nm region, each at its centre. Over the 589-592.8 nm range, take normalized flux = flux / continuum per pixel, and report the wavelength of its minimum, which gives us 589.839 nm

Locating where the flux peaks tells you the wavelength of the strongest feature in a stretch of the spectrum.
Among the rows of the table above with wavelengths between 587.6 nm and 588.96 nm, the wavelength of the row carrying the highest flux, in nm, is 587.805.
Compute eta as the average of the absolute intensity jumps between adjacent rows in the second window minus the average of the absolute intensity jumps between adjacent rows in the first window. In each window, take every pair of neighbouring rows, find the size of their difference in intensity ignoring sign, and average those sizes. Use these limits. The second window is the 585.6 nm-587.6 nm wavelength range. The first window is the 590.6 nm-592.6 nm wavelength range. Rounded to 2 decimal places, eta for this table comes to -0.18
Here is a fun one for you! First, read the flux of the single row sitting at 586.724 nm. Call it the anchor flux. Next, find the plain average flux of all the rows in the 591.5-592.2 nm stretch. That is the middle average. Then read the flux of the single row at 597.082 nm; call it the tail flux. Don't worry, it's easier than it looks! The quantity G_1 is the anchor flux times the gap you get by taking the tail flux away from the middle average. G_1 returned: -2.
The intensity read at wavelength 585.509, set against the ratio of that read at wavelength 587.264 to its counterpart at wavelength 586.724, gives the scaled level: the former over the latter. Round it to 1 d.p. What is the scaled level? 8.3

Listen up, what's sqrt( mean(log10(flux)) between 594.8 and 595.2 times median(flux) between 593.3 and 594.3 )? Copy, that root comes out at 2.60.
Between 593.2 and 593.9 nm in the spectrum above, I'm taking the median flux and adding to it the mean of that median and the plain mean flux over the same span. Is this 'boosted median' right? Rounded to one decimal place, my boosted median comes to 15.5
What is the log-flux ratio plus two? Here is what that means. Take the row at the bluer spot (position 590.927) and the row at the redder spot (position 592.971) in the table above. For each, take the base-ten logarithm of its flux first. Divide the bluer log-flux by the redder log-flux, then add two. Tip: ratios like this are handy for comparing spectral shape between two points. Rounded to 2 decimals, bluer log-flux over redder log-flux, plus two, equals 2.94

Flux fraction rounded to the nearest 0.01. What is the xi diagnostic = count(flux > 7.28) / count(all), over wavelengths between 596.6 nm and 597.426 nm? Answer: 0.33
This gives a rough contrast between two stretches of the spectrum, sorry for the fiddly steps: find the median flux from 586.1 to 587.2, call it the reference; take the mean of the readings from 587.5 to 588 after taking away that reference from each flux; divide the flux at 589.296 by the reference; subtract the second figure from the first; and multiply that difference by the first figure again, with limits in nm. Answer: 1.0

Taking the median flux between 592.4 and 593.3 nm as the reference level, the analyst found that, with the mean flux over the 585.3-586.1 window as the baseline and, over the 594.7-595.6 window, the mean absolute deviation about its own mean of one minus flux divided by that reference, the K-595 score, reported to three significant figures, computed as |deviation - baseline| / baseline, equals 0.994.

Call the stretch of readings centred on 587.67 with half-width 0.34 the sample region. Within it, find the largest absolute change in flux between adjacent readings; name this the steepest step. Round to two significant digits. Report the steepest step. 0.79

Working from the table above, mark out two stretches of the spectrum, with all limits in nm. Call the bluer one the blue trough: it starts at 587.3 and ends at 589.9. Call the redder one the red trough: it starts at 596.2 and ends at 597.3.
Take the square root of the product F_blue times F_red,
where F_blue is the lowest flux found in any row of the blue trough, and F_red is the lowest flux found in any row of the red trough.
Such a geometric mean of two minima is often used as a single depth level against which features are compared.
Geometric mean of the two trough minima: 5.7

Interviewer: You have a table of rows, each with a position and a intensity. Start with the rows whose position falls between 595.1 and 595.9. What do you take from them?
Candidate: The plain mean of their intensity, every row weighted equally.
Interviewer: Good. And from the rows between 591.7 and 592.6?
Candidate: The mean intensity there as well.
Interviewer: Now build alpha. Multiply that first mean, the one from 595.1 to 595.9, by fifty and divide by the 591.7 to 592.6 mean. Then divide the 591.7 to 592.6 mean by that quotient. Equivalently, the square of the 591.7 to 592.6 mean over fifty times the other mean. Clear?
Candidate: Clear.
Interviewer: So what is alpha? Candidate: 0.141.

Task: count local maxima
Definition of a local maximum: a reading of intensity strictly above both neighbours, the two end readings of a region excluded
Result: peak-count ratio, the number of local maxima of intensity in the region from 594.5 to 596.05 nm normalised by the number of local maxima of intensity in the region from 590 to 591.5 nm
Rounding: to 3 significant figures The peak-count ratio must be 1.00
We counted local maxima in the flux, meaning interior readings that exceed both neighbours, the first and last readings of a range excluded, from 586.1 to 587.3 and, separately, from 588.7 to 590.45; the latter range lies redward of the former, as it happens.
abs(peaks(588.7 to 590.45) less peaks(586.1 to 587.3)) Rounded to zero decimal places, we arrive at 0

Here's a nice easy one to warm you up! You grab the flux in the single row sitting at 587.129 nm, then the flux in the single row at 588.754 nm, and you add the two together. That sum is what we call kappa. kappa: 14.6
